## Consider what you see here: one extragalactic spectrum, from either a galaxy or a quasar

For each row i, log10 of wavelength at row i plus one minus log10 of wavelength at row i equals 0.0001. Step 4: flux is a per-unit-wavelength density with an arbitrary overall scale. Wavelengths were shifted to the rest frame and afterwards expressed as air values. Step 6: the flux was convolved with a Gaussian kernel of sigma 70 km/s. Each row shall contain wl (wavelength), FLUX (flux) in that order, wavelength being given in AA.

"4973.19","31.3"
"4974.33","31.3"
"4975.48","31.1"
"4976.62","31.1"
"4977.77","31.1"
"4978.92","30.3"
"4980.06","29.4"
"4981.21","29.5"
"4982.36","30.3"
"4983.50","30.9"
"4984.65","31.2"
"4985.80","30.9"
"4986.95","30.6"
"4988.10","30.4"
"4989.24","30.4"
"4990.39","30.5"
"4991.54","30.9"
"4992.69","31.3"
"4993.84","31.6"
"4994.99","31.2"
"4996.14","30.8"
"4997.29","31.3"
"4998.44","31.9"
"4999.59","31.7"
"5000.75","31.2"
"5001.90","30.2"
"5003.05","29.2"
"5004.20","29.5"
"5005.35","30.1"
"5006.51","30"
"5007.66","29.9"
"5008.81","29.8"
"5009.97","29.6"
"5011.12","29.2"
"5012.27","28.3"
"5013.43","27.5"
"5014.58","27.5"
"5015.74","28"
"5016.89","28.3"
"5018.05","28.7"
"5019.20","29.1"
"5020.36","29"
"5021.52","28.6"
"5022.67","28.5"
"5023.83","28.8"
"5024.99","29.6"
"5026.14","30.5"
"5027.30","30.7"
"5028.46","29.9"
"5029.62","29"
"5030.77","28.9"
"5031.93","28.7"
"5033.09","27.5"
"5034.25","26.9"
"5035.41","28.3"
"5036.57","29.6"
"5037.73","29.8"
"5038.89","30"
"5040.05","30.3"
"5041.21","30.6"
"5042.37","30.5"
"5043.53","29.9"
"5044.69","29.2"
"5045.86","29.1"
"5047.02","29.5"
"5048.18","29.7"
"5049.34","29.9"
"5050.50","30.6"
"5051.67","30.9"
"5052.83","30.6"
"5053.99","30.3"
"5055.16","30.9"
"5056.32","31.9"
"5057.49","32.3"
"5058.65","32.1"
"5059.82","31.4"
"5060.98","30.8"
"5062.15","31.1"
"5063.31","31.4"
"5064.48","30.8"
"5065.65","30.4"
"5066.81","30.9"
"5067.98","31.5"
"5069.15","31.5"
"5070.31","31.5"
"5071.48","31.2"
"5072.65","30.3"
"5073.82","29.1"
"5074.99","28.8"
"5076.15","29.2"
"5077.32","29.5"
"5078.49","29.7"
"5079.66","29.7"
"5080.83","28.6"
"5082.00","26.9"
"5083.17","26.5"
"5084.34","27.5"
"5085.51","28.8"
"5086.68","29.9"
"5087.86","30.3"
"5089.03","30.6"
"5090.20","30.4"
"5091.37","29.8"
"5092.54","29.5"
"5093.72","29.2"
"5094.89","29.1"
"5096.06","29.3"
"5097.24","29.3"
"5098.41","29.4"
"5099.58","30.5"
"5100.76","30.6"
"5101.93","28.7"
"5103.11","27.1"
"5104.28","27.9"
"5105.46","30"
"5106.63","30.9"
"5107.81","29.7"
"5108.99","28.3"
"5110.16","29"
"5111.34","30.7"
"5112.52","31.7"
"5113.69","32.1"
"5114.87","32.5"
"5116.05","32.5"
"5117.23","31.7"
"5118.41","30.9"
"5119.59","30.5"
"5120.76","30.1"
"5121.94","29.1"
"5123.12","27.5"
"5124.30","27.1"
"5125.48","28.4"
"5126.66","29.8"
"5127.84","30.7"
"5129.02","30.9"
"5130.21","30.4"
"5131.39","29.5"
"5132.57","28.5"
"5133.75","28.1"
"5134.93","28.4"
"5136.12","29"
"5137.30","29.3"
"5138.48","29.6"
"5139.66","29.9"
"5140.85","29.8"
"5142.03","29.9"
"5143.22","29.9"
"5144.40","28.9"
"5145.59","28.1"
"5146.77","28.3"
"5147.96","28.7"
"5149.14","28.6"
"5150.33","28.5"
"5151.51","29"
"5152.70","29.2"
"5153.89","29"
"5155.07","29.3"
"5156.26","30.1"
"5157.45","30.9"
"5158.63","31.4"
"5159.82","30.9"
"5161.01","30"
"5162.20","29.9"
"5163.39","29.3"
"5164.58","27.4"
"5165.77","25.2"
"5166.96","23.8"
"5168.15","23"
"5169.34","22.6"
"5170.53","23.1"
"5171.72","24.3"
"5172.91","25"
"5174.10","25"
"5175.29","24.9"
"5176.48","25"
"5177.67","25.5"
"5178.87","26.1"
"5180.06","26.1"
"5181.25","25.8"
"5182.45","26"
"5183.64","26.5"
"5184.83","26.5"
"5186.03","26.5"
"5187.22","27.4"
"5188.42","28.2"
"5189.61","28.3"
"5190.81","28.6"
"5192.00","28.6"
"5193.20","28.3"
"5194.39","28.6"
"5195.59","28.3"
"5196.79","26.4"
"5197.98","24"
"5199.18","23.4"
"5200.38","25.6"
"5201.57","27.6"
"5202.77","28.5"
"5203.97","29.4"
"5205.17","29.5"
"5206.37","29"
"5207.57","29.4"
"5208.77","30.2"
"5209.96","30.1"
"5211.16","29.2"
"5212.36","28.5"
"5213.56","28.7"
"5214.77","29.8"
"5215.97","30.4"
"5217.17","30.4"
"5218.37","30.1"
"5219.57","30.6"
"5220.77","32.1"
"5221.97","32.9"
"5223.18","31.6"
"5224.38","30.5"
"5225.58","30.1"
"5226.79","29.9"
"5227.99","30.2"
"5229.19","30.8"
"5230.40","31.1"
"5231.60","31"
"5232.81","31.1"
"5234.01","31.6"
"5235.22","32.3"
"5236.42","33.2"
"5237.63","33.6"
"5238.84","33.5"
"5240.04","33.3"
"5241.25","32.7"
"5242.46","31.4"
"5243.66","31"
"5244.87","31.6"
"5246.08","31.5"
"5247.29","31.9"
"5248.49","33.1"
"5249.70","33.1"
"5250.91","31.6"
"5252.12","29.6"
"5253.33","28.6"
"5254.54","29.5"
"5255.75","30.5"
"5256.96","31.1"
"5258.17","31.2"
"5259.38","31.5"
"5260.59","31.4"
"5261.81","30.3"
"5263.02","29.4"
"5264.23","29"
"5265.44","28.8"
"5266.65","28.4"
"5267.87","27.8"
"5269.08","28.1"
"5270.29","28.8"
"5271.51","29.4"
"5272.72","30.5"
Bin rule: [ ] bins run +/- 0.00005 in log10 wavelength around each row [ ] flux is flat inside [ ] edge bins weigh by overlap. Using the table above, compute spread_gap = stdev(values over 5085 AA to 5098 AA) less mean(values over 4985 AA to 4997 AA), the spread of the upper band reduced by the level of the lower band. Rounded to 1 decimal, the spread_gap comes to -30.3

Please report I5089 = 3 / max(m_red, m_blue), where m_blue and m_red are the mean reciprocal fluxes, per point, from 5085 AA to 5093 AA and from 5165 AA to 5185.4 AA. 75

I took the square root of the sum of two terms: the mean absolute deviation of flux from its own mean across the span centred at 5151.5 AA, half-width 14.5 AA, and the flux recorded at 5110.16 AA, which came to 5.46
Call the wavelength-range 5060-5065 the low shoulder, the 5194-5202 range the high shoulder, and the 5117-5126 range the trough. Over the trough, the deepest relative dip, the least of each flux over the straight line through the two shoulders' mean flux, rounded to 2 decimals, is 0.94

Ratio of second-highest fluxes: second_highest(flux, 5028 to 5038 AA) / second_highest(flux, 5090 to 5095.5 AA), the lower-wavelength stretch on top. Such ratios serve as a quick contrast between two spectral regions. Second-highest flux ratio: 1.00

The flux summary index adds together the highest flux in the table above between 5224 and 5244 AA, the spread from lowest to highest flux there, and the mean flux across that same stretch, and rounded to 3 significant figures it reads 68.9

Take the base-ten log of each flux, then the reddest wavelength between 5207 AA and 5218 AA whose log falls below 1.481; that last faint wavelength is 5214.77 AA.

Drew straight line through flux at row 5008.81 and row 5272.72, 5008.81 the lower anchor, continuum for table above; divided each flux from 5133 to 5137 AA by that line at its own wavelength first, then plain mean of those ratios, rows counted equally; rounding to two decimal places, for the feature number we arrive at 0.95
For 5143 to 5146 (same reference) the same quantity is 0.96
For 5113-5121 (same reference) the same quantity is 1.05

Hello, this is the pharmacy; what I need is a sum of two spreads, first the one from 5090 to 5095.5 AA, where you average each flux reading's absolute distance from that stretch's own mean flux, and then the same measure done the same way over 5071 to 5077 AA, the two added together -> 1.22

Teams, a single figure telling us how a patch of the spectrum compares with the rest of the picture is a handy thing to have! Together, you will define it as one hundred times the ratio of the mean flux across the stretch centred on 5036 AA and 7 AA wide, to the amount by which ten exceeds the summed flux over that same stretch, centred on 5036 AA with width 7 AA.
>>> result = -17.69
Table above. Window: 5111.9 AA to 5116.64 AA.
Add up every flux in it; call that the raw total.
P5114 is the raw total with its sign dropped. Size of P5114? 129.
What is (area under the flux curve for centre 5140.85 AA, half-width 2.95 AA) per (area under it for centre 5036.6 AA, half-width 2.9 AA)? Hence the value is 1.05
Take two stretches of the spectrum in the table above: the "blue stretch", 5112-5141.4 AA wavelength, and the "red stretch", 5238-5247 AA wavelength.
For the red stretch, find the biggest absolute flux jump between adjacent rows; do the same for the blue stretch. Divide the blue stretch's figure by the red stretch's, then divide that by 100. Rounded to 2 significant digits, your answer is 0.012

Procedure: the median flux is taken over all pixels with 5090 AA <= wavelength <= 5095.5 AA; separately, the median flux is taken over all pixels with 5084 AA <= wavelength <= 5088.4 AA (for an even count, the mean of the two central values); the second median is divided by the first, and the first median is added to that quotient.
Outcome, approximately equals 30.5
